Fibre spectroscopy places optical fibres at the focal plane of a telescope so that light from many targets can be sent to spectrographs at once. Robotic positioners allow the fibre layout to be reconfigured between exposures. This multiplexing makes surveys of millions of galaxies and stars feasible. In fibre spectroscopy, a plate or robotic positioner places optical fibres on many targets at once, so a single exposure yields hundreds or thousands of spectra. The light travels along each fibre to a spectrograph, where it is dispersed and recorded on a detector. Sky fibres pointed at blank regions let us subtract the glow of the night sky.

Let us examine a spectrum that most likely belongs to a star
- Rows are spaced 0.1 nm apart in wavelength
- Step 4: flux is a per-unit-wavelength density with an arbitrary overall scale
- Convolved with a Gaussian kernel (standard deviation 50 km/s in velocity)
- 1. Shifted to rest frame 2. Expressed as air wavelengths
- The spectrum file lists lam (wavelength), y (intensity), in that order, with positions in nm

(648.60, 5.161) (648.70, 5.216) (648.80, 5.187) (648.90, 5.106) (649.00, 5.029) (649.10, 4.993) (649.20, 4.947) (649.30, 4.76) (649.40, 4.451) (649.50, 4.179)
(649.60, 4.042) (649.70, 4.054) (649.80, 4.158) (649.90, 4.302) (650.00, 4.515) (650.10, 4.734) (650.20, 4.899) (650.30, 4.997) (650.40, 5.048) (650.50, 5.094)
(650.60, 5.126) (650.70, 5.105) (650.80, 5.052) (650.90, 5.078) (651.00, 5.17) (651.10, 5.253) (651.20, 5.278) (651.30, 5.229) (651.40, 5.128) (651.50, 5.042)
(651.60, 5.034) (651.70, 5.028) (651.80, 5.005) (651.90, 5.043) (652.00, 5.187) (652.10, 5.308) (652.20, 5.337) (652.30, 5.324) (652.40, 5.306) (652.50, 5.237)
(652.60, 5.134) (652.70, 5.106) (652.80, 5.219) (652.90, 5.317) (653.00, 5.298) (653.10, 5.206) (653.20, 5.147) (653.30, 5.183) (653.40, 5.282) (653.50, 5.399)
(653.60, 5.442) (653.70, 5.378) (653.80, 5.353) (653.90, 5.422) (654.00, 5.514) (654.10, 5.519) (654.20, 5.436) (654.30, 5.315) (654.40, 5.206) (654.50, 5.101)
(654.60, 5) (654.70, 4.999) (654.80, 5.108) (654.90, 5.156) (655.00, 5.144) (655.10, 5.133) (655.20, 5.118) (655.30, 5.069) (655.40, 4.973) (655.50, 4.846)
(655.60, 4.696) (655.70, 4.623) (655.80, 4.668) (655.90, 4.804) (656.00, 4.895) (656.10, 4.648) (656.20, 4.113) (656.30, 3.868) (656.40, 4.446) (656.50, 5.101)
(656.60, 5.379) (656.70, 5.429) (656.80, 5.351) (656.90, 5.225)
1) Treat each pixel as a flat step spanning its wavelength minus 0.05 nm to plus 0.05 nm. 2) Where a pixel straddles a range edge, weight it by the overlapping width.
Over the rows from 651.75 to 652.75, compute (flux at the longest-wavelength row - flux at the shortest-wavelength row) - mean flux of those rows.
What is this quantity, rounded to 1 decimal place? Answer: -5.1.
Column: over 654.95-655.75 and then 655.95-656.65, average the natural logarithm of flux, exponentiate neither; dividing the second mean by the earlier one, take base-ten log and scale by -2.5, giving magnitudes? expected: 0.05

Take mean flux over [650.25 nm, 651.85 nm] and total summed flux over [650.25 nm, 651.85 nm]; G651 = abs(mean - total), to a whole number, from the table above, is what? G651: 77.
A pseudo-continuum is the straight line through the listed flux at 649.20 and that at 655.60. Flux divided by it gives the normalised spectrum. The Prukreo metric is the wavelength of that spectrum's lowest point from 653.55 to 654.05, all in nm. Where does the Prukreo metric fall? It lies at 653.80 nm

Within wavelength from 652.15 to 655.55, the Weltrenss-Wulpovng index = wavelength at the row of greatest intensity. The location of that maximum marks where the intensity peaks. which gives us 654.10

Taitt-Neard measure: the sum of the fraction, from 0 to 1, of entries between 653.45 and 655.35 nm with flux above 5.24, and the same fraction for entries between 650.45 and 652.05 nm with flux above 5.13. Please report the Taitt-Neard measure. 0.8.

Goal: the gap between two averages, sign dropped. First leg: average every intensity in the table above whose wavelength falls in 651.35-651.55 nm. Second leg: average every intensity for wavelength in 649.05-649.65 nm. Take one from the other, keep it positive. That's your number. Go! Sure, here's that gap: 0.52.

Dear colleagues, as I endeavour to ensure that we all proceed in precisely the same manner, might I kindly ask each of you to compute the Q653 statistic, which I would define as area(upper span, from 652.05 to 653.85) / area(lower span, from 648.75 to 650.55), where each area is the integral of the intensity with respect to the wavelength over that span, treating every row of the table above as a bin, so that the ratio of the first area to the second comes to 1.12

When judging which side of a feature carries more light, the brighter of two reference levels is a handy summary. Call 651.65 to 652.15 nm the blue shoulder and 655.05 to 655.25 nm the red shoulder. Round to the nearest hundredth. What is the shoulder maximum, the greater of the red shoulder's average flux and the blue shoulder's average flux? 5.13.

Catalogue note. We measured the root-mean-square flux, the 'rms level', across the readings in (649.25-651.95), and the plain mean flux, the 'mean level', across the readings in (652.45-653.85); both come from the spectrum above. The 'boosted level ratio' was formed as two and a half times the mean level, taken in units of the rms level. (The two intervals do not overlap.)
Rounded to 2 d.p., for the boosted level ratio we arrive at 2.71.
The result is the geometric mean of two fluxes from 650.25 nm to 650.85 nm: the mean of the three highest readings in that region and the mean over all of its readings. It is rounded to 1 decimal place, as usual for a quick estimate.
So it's 5.1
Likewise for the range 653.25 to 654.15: 5.4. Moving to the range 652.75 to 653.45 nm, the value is 5.3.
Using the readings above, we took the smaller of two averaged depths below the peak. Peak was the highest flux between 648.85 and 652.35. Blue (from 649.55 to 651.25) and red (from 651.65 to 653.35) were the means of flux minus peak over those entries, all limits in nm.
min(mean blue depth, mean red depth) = -0.52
